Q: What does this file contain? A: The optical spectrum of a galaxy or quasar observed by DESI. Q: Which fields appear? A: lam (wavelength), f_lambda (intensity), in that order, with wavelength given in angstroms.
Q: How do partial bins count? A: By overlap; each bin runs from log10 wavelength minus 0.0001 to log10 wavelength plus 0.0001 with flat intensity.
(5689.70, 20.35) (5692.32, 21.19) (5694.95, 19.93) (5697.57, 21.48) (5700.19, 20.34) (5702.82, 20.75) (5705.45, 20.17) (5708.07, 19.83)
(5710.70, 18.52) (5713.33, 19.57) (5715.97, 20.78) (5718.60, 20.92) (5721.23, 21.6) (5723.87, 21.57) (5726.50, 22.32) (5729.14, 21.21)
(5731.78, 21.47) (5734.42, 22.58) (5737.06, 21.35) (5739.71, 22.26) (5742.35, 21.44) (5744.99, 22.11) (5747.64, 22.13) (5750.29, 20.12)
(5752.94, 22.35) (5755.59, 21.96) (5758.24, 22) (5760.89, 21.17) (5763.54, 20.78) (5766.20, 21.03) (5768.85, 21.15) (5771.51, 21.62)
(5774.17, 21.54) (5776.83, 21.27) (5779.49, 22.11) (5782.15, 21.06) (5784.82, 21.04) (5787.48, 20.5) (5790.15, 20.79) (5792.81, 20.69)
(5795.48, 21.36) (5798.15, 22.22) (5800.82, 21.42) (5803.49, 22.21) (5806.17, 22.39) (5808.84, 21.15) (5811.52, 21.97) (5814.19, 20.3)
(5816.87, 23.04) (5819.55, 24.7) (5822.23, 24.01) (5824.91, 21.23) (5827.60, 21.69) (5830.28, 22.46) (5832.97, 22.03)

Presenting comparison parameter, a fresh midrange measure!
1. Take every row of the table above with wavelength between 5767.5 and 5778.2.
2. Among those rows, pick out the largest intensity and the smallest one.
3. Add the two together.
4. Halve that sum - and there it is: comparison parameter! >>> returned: 21.4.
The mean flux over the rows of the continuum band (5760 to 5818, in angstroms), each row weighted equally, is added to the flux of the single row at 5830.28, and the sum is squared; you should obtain 1924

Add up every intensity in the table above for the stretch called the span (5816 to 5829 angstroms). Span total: 115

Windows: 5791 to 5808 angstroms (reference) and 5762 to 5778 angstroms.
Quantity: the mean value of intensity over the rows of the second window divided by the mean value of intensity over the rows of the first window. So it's 0.98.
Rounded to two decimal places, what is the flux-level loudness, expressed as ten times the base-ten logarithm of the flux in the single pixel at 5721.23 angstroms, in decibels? 13.34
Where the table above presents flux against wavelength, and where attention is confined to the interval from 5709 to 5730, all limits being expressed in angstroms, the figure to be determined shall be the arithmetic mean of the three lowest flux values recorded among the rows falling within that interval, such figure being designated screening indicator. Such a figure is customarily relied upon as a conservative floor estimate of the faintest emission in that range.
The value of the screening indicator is 19.6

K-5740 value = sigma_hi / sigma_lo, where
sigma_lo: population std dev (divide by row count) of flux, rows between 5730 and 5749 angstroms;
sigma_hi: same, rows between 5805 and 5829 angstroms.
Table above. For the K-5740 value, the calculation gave 3.0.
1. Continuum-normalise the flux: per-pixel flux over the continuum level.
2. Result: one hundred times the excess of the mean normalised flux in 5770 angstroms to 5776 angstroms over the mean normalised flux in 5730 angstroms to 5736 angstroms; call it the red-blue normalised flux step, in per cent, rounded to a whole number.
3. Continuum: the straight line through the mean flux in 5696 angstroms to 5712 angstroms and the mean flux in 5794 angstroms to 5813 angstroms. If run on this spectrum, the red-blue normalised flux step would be -5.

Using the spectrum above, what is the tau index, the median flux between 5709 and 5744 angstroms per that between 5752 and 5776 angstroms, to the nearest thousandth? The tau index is 0.995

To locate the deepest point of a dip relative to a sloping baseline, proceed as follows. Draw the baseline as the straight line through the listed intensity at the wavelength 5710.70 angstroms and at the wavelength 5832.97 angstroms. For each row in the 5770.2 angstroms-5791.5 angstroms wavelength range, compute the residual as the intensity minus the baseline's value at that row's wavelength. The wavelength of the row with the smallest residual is 5787.48 angstroms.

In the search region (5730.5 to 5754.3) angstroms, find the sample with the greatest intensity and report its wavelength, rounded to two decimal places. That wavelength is 5734.42 angstroms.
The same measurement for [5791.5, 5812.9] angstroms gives 5806.17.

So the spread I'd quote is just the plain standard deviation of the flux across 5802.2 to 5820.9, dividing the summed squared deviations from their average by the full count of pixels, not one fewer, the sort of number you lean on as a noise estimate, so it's 1.3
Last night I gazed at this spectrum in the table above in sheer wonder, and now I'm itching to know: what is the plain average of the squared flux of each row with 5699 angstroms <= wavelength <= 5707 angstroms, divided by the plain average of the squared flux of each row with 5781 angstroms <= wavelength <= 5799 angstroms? 0.94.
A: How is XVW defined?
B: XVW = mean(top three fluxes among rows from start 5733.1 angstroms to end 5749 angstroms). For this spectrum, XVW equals 22.3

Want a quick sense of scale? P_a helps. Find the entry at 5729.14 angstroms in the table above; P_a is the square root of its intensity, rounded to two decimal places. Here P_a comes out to 4.61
